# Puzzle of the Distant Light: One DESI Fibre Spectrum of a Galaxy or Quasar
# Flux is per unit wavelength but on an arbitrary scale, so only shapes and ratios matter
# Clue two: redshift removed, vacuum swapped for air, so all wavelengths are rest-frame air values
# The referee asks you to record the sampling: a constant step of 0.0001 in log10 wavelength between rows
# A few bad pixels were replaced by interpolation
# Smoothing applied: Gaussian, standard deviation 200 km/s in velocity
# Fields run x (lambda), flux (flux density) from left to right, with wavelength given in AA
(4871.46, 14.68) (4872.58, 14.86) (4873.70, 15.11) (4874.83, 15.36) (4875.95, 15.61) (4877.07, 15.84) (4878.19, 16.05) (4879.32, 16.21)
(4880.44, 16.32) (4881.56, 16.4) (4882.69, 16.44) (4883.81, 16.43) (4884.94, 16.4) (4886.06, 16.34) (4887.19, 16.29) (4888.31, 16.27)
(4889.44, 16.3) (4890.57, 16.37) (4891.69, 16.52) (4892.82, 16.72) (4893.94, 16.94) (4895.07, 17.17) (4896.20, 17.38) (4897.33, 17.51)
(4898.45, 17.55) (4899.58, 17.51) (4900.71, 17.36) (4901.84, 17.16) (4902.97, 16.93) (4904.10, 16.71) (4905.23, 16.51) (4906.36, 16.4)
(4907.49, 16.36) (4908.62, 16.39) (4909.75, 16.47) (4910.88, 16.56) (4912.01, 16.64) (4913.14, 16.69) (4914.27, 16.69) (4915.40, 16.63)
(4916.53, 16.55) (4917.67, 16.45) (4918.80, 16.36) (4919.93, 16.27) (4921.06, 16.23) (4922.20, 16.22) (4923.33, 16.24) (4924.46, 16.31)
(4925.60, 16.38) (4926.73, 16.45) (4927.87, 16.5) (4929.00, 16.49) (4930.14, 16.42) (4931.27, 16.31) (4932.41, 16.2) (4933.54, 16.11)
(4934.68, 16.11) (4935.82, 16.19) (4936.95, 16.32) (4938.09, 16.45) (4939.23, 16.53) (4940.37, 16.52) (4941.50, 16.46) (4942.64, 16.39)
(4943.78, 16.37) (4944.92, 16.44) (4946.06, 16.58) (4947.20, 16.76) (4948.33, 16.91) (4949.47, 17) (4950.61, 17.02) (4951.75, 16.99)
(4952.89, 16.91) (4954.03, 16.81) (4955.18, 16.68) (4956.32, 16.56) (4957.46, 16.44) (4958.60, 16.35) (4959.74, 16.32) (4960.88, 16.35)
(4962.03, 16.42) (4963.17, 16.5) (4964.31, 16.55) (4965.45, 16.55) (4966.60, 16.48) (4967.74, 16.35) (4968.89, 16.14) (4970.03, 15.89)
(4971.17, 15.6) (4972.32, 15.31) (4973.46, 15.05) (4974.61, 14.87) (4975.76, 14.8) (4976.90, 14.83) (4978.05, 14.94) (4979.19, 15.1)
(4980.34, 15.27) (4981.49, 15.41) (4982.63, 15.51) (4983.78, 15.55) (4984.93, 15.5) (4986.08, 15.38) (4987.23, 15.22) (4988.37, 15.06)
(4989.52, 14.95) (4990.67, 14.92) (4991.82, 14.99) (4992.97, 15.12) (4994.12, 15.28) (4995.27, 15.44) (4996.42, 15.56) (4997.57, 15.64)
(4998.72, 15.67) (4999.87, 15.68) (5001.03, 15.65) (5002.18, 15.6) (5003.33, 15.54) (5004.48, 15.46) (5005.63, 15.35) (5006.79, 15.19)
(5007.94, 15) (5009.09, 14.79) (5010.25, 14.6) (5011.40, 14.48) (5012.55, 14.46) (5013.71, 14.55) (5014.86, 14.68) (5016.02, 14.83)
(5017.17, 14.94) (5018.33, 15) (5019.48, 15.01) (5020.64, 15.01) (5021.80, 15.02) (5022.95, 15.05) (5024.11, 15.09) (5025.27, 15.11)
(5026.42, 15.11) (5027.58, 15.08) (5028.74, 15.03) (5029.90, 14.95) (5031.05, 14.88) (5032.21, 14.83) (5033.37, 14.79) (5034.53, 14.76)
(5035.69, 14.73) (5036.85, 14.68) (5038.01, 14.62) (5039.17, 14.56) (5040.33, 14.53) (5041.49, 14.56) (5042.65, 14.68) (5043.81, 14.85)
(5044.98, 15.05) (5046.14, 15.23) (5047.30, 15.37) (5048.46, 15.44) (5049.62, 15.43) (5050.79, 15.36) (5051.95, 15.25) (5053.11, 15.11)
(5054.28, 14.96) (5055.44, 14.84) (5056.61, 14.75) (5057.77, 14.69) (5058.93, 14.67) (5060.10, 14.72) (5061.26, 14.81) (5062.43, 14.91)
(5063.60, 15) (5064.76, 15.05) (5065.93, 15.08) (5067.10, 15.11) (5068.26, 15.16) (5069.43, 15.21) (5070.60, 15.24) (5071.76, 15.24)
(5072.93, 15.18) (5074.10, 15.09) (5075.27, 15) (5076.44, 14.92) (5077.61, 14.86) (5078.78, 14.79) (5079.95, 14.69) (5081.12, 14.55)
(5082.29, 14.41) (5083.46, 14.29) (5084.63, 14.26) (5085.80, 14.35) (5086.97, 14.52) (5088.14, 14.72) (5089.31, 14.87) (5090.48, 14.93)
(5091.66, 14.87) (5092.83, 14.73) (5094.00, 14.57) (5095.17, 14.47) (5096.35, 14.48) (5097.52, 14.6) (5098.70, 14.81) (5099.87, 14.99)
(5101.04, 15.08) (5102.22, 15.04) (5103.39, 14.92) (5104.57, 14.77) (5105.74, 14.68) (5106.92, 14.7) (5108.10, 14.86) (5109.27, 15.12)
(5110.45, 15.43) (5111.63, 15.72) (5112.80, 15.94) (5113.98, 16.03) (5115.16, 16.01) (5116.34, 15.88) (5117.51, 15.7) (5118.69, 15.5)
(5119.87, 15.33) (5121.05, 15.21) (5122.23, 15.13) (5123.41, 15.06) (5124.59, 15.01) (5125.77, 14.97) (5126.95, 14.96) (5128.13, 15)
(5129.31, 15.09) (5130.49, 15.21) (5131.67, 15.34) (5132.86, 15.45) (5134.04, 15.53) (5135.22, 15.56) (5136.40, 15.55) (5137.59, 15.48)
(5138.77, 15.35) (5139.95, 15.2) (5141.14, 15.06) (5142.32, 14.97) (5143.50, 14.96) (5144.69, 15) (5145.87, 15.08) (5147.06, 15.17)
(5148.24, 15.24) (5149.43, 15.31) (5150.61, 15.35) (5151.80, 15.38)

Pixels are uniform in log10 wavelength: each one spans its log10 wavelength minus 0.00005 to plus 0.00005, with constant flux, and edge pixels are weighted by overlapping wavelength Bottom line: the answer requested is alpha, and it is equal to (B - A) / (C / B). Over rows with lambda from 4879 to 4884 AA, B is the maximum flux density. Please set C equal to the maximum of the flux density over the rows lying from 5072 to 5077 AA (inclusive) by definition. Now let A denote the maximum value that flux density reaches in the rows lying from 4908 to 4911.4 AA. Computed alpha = -0.1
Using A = 16.56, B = 16.44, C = 15.18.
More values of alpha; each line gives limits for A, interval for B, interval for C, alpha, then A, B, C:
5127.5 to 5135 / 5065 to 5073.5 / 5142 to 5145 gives -0.3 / 15.53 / 15.24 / 15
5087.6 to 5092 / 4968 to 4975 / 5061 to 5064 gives 1.3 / 14.93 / 16.14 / 15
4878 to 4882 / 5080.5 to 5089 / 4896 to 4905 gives -1.4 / 16.4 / 14.72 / 17.55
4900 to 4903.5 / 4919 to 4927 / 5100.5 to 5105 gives -1.0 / 17.36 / 16.45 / 15.08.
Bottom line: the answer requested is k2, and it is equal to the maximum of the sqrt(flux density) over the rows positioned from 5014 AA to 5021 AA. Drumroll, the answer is 3.874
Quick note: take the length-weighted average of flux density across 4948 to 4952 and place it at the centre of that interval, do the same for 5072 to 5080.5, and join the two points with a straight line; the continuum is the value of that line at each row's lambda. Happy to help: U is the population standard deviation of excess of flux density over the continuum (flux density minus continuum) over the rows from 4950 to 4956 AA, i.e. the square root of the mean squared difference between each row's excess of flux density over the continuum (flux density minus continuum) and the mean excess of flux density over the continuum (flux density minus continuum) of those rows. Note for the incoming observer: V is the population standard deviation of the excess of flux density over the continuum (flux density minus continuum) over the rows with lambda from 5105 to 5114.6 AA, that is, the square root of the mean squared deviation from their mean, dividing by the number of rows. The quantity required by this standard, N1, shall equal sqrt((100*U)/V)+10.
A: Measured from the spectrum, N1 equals 14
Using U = 0.10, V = 0.56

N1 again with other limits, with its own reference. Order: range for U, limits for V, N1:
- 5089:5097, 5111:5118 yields 21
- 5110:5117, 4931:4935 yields 29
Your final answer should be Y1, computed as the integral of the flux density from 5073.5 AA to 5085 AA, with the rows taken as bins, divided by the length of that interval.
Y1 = 14.7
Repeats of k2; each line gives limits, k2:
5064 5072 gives 3.904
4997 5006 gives 3.960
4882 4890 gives 4.055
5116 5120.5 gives 3.985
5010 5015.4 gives 3.831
